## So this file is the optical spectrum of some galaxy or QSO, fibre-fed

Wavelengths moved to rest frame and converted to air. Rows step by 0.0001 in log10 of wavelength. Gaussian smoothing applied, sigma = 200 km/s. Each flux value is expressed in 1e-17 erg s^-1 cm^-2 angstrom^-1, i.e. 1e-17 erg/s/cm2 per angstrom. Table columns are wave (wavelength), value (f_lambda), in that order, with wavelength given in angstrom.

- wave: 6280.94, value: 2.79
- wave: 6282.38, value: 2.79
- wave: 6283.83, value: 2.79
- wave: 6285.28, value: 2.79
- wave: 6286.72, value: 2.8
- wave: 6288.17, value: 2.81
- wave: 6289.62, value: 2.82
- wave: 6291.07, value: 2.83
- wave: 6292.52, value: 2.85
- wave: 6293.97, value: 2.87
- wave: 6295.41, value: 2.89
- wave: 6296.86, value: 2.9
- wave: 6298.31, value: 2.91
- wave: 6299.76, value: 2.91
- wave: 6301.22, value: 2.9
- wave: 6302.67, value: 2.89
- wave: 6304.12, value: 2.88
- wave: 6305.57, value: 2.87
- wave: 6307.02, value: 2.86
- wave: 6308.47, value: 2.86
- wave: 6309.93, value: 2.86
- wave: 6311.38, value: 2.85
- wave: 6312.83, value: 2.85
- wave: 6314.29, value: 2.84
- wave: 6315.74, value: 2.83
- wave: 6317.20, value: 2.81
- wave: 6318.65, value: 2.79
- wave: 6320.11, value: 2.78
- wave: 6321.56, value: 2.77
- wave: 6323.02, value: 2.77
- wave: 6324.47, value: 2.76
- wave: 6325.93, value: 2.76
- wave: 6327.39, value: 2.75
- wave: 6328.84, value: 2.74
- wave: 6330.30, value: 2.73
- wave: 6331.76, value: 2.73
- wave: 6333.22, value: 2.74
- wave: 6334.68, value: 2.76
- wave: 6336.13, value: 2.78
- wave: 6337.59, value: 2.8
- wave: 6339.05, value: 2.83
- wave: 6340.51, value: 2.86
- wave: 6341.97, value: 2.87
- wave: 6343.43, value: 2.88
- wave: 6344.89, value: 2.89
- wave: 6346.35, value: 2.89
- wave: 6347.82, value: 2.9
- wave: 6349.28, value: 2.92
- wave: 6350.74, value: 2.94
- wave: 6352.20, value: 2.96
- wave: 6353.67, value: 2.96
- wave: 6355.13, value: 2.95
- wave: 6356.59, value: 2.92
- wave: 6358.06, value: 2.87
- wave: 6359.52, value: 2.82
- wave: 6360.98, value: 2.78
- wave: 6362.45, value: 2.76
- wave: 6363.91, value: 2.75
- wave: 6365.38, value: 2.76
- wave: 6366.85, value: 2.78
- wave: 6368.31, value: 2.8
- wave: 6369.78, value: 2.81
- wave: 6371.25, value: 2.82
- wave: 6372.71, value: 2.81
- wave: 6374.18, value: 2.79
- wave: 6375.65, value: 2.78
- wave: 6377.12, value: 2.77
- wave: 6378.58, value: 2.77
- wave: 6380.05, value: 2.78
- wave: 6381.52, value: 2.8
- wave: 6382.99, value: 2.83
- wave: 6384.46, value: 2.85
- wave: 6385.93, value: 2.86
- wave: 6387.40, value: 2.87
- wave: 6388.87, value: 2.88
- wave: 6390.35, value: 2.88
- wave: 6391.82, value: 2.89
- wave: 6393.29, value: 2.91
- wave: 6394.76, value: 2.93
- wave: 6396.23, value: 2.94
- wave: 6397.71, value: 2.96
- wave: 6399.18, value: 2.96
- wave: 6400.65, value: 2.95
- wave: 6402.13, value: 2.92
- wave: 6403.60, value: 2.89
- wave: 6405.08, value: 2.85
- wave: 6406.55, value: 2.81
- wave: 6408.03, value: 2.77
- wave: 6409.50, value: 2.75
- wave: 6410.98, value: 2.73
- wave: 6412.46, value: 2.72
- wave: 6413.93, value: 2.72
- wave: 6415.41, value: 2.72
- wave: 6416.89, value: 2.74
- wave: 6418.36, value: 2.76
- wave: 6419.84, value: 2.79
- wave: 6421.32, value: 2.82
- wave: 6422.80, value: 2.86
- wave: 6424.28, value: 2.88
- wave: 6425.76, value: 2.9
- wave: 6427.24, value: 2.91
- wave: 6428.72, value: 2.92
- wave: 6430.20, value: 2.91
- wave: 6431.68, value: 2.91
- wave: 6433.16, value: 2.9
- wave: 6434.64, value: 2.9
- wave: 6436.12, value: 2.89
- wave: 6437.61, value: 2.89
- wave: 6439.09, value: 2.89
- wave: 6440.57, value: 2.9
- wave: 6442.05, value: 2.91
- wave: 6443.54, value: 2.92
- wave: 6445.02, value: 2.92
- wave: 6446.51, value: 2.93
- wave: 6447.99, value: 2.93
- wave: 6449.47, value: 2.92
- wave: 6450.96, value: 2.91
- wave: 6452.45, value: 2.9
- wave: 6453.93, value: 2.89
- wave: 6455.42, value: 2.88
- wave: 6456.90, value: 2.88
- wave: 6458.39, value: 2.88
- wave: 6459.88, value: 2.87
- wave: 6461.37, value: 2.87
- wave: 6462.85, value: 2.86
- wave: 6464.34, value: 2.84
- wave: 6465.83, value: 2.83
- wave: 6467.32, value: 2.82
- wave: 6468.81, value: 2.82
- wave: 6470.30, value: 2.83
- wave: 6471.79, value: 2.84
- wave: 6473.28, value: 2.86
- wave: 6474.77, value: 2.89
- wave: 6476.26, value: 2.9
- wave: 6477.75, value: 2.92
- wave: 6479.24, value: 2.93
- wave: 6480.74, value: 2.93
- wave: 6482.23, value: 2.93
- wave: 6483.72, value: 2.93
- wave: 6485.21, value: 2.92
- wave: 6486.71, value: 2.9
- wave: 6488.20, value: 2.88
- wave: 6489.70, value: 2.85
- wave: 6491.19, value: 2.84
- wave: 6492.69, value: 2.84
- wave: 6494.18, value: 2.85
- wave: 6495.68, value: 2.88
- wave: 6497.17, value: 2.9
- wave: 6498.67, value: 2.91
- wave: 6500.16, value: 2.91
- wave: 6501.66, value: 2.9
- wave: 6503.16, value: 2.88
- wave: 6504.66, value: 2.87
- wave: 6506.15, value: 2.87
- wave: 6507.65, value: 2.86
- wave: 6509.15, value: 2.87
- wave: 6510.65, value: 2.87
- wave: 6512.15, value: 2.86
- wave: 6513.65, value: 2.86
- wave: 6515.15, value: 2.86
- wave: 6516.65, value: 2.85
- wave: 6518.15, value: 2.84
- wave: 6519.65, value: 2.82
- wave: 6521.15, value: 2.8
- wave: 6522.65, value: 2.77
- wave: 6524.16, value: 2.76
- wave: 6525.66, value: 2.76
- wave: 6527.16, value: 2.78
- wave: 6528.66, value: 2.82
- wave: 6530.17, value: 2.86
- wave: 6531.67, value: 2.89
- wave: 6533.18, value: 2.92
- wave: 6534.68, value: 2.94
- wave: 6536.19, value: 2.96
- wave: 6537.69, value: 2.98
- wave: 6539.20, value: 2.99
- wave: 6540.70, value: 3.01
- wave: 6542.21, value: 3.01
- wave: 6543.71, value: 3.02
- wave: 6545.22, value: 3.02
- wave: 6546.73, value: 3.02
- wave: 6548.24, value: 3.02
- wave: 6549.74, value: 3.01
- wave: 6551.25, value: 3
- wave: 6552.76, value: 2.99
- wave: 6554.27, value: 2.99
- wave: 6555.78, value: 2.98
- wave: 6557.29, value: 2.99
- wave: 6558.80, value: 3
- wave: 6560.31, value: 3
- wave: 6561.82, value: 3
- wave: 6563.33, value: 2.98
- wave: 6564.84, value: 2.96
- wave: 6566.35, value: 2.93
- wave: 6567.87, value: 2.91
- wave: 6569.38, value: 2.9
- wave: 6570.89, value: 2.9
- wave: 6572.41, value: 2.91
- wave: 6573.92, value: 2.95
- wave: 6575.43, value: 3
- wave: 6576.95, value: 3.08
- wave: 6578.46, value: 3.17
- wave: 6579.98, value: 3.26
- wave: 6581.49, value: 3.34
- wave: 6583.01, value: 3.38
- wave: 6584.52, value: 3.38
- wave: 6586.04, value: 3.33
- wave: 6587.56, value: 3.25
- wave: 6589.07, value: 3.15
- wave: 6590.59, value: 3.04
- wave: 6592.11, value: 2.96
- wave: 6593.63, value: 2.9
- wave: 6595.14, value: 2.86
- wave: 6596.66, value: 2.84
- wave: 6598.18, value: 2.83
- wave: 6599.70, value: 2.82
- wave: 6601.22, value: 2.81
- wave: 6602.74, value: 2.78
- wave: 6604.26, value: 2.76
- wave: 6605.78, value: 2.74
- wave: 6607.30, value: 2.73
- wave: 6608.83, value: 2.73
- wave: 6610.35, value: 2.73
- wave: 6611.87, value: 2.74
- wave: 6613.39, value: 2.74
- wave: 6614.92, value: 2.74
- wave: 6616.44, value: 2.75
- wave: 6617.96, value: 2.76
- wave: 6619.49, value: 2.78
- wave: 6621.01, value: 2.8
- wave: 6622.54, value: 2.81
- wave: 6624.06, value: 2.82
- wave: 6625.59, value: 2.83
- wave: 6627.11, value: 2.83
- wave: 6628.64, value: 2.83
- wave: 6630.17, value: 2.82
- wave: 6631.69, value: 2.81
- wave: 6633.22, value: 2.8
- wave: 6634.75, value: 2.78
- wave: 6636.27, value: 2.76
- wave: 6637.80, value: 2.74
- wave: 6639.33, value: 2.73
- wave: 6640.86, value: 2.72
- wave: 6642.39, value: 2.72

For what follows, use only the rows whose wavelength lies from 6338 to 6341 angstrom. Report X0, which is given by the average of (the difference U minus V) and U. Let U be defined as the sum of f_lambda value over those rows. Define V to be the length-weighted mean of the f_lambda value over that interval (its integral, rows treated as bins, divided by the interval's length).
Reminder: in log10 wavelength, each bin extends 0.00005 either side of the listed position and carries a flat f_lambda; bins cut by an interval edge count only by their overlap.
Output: 4.27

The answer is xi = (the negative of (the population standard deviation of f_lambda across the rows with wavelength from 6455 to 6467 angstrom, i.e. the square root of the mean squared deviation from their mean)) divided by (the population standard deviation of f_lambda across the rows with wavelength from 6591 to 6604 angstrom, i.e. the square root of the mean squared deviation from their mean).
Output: -0.3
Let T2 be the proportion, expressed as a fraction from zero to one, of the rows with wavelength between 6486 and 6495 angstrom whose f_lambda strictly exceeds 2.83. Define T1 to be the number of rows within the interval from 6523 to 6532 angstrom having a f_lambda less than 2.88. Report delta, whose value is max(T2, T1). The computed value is 5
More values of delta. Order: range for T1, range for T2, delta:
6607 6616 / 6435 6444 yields 6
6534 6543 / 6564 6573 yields 1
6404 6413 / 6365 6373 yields 6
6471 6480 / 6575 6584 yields 2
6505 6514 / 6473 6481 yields 6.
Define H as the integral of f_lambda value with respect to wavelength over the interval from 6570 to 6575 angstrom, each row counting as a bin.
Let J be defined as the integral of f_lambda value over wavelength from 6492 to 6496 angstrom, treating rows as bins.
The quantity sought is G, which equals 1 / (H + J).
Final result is 0.0384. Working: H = 14.6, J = 11.4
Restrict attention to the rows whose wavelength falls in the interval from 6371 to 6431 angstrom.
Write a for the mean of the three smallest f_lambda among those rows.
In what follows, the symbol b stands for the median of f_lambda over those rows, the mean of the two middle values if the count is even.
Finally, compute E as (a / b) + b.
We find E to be 3.80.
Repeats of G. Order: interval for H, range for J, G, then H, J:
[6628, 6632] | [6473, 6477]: 0.0438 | 11.3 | 11.5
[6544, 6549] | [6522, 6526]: 0.0383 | 15.1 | 11.0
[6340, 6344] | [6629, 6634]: 0.0392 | 11.5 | 14.1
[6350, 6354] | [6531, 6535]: 0.0426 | 11.8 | 11.7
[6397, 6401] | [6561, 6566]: 0.0374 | 11.8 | 14.9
